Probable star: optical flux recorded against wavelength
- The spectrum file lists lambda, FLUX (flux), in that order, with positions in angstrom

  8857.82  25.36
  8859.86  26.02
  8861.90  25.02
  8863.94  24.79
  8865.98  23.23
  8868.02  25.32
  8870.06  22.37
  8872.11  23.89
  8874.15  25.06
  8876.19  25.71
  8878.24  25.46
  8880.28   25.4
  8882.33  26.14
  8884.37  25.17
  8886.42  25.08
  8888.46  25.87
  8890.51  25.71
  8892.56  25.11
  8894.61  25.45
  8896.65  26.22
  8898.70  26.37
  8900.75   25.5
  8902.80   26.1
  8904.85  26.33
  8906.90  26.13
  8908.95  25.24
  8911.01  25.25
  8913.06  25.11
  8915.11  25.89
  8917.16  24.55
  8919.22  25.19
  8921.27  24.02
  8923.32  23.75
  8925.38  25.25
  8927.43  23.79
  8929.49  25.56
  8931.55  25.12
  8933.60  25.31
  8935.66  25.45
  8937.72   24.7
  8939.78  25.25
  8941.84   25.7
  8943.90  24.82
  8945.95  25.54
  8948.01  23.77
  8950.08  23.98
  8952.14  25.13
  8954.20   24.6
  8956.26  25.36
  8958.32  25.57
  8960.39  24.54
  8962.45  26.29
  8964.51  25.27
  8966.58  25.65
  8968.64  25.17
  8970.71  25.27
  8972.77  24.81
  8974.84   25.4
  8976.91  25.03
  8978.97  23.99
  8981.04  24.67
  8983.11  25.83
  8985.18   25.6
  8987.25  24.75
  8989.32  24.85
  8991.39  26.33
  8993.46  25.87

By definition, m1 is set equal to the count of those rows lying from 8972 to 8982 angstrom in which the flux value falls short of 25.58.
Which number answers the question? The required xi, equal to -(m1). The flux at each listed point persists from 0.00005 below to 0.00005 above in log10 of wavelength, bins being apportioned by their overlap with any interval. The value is -5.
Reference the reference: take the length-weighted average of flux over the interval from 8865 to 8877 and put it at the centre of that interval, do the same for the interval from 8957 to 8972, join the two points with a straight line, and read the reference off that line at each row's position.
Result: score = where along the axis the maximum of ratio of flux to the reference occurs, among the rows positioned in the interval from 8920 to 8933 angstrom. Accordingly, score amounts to 8929.49 angstrom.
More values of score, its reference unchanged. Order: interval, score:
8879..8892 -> 8882.33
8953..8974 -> 8962.45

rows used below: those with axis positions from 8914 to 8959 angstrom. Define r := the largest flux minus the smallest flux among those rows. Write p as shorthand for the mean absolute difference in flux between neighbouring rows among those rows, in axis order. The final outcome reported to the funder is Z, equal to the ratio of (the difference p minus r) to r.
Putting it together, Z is -0.62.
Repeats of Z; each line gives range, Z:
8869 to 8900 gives -0.85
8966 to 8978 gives -0.52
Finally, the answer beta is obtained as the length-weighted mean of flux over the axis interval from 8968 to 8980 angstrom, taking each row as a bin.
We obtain 24.9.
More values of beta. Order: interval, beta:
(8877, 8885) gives 25.6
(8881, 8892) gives 25.6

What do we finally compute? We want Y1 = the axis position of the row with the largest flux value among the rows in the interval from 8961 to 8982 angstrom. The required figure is 8962.45 angstrom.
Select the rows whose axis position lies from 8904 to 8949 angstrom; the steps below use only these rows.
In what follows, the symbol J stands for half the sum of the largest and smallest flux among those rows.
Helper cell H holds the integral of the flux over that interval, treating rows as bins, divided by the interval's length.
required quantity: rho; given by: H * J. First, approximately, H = 25.1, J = 25.0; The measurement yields 628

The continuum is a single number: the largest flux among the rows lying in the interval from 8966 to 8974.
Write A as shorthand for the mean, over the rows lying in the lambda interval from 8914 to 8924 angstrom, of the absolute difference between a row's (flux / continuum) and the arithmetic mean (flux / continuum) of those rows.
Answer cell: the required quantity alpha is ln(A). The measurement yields -3.62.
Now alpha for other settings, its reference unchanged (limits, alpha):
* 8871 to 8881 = -3.93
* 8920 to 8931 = -3.54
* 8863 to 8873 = -3.34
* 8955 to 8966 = -4.11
